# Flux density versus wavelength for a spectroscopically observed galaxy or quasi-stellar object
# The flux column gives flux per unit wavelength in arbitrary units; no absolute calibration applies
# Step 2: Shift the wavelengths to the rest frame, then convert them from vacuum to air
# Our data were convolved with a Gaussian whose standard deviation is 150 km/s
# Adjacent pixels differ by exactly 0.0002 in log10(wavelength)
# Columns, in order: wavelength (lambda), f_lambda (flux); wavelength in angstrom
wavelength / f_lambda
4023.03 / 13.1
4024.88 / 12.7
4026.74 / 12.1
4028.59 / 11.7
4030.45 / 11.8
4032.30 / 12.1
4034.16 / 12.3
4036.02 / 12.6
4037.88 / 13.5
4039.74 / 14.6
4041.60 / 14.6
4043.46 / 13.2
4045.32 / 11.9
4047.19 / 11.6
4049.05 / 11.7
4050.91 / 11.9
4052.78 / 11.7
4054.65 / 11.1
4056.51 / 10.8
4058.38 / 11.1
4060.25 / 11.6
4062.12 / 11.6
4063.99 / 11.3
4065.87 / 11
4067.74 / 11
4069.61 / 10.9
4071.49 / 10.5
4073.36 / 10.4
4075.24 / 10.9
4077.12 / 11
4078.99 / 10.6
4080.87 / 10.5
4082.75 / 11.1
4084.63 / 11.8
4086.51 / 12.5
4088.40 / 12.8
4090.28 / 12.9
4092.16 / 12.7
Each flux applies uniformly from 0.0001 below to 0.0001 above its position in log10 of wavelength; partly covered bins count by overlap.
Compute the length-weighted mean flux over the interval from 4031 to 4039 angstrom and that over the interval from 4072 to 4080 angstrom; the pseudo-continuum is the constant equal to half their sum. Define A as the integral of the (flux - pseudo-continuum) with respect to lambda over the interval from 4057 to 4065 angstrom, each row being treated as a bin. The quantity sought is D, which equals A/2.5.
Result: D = -1.0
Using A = -3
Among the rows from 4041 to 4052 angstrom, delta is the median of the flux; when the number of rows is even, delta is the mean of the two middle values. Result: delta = 11.9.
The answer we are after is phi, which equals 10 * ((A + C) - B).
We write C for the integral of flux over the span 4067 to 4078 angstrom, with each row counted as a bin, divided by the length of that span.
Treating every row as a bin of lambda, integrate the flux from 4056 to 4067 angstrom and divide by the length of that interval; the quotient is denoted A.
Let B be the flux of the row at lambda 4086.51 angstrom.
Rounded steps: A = 11.2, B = 12.5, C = 10.8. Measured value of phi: 95.2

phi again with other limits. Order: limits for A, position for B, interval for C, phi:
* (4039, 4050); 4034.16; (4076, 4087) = 118.1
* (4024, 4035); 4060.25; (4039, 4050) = 134.2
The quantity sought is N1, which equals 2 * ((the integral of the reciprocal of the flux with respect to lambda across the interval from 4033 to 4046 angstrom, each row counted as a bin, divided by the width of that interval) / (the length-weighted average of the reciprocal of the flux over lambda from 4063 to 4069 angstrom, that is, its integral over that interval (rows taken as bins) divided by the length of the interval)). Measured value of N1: 1.68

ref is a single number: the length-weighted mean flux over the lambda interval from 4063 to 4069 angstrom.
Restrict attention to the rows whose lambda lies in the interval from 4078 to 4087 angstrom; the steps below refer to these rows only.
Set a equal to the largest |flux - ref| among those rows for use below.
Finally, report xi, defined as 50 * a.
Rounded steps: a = 1.41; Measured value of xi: 70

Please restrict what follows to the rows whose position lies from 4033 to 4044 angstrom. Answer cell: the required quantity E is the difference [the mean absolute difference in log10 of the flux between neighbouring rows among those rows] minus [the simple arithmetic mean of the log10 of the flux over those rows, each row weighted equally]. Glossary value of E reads -1.10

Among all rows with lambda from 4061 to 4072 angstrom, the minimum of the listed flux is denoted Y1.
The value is 10.5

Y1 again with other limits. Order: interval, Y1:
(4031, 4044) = 12.1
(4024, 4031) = 11.7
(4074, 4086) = 10.5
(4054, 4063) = 10.8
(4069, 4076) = 10.4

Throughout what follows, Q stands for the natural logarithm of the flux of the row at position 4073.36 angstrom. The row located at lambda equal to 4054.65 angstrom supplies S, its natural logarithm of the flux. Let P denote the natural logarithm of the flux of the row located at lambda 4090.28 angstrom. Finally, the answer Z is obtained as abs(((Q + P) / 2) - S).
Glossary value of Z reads 0.04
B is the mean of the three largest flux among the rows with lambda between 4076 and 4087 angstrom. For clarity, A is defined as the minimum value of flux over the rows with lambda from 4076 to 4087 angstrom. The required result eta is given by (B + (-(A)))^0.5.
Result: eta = 1.1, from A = 10.5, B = 11.8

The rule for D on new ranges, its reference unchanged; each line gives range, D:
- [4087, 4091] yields 1.8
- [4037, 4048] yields 6.9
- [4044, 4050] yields 0.4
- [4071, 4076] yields -2.2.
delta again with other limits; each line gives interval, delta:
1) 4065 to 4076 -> 10.9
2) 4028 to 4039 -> 12.2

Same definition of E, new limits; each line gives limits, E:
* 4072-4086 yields -1.02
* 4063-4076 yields -1.03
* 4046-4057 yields -1.05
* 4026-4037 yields -1.07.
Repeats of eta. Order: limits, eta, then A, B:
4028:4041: 1.4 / 11.7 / 13.6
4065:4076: 0.8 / 10.4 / 11.0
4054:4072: 1.0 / 10.5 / 11.5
